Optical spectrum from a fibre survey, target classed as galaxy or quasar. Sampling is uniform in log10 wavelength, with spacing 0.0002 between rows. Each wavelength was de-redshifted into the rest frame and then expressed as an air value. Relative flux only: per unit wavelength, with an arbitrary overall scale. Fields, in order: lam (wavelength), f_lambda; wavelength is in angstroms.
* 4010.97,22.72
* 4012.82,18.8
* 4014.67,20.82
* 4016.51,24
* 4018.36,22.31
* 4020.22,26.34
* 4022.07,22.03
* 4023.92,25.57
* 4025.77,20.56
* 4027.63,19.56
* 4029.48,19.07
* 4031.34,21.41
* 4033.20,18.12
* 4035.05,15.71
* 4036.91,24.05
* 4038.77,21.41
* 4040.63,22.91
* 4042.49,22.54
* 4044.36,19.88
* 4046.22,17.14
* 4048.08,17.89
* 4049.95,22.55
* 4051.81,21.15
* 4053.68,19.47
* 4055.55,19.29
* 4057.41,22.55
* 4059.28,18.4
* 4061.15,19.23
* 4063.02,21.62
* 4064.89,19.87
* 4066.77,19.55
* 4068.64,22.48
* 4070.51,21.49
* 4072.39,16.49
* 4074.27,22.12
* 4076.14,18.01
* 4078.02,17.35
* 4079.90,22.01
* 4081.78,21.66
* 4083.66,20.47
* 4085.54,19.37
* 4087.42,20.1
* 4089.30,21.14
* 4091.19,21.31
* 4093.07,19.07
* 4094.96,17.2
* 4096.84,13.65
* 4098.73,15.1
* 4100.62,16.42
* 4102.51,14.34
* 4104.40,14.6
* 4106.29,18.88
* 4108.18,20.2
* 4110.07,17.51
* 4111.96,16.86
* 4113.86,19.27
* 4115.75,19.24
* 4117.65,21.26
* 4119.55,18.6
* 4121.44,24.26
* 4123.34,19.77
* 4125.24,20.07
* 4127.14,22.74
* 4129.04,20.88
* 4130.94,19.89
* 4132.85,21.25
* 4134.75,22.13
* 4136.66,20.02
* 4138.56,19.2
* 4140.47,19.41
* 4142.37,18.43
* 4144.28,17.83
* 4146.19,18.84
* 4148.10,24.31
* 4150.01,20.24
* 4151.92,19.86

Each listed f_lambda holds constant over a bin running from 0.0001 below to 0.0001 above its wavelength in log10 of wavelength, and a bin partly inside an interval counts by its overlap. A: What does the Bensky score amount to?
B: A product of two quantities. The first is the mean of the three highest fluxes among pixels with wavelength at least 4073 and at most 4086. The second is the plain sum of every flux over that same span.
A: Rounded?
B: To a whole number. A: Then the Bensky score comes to 3092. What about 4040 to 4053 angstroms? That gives 3265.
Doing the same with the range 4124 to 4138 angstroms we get 3239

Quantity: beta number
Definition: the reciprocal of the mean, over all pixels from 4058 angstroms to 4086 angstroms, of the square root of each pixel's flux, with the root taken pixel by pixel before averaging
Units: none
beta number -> 0.224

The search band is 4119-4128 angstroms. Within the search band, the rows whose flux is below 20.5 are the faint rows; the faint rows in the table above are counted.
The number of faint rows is 3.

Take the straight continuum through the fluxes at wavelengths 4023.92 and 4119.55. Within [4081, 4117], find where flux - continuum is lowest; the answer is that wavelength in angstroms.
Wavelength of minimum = 4096.84 angstroms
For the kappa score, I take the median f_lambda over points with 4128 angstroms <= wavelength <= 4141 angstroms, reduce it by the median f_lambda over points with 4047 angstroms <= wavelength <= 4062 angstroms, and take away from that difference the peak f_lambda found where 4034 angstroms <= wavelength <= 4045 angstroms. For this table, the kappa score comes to -23.4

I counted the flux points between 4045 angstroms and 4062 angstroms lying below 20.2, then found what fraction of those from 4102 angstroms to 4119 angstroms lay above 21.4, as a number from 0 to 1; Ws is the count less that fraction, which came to 6.0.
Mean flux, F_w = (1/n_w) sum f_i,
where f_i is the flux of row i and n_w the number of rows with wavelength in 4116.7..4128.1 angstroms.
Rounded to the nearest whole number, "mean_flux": 21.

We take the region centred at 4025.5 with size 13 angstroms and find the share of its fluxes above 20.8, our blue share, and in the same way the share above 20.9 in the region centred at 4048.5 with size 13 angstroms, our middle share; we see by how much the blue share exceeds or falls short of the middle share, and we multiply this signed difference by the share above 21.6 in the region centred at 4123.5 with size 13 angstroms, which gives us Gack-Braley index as 0.04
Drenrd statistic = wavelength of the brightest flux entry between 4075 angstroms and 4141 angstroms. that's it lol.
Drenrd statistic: 4121.44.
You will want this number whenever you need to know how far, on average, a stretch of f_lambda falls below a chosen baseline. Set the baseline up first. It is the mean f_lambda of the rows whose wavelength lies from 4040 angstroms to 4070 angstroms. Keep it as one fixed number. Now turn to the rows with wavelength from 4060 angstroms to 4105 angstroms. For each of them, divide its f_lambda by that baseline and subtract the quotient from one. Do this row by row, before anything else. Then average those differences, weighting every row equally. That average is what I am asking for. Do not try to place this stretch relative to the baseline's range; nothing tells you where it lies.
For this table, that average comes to 0.07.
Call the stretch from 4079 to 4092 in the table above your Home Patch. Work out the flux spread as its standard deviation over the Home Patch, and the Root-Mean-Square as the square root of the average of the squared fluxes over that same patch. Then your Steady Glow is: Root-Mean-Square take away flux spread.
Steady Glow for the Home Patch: 20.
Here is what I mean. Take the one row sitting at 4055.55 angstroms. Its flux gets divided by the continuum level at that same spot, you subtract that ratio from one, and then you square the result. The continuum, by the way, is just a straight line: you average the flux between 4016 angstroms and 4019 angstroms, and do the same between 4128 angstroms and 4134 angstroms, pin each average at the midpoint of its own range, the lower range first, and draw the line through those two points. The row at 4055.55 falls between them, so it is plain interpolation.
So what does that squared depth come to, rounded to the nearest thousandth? 0.018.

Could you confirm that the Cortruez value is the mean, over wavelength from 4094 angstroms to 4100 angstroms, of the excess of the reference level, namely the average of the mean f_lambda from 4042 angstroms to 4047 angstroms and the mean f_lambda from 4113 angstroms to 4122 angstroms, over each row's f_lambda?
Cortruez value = 5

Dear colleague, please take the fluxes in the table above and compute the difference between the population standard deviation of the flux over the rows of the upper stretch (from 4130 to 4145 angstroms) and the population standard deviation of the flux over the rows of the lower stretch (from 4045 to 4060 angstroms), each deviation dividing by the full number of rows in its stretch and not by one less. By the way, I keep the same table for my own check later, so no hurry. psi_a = -0.62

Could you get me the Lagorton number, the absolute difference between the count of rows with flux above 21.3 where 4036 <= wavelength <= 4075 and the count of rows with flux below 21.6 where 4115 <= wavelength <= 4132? 3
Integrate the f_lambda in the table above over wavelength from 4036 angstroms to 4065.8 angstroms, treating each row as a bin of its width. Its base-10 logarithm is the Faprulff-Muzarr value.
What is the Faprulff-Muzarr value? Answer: 2.789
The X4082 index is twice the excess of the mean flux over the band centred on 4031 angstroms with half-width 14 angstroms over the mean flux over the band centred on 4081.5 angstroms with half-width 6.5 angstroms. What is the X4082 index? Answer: 3.2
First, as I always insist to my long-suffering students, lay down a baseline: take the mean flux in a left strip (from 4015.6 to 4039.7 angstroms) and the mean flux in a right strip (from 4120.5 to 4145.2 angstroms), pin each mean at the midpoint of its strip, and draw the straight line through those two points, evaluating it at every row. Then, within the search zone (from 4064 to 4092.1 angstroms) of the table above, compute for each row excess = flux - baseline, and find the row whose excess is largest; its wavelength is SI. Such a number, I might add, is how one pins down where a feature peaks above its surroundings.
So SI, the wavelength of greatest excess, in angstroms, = 4068.64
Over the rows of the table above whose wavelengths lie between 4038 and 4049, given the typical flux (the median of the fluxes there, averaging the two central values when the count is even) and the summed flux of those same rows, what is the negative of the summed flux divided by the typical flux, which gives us -5.90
